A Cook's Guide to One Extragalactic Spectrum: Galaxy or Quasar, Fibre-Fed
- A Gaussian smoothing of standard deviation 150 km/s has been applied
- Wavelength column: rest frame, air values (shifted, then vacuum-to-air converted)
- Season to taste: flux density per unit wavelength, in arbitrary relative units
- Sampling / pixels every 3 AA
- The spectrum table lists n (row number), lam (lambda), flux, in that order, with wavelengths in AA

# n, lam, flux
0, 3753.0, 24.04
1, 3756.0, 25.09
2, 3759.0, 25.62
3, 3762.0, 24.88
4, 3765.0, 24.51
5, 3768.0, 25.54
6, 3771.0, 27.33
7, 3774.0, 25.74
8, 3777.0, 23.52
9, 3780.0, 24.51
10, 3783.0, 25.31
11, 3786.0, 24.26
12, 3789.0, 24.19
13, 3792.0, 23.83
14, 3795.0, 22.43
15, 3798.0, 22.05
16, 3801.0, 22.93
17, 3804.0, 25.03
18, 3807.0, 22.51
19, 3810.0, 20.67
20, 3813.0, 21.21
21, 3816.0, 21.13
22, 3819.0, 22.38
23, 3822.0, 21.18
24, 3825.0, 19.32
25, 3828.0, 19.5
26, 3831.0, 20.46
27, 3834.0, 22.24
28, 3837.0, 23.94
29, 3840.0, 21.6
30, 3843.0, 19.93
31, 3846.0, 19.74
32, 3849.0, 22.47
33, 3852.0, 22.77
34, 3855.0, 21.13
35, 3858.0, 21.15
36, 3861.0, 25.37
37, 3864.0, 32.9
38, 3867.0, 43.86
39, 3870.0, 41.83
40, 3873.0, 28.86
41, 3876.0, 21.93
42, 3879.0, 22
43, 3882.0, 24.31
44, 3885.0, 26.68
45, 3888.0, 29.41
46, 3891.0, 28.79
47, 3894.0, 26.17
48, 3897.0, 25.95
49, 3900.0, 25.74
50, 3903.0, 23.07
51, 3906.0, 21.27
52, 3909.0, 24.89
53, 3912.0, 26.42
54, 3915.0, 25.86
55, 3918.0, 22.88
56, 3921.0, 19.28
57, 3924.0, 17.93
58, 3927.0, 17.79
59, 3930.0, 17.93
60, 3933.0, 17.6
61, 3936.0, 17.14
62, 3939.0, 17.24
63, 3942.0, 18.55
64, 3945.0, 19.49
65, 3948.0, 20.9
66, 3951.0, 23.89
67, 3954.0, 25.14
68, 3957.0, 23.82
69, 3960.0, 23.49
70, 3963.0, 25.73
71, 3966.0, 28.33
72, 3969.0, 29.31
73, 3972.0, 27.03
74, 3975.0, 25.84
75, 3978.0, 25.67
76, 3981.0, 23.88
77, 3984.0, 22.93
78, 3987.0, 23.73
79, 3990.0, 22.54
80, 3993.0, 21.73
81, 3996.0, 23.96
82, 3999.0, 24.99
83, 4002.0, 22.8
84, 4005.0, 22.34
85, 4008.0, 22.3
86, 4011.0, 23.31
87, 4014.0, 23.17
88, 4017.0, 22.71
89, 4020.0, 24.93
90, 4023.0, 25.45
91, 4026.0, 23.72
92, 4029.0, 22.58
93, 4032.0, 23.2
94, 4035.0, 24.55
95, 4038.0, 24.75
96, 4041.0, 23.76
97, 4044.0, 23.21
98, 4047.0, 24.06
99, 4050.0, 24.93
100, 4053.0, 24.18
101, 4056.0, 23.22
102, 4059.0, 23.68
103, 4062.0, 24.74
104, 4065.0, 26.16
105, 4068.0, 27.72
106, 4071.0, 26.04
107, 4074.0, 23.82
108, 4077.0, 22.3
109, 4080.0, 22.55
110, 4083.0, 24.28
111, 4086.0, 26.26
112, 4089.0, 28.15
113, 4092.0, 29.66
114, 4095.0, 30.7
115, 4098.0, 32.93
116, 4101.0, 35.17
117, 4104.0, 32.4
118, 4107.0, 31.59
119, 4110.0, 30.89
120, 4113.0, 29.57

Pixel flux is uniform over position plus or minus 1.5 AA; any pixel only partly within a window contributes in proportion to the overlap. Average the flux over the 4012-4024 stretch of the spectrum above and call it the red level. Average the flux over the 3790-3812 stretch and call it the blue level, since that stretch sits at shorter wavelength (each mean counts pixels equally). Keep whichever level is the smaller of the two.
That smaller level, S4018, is 22.8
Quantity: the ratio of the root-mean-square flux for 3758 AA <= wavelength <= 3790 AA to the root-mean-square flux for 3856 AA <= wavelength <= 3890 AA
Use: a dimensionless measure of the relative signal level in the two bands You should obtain 0.84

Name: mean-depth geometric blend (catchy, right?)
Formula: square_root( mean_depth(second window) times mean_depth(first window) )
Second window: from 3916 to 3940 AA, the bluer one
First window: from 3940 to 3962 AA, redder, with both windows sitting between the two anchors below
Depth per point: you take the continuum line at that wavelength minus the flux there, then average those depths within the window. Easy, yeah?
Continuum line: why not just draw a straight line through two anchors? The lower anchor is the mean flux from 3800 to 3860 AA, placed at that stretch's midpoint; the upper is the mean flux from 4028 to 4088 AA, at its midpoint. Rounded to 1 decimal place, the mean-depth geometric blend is 1.9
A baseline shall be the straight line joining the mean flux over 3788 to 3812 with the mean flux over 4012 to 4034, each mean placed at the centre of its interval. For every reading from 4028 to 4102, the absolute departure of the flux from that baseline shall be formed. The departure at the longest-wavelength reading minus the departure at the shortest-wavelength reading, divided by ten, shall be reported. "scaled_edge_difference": 1.0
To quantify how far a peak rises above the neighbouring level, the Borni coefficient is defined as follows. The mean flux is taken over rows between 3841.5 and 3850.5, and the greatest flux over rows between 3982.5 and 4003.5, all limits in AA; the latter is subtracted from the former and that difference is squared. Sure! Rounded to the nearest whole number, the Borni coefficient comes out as 18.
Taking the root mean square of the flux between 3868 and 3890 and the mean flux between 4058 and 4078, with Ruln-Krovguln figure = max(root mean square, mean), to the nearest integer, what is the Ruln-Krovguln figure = 29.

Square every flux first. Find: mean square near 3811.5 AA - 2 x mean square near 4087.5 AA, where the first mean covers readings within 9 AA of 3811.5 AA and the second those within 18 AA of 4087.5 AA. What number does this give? -1093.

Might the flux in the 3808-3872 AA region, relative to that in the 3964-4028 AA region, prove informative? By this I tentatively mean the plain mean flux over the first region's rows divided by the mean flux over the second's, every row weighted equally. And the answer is 0.99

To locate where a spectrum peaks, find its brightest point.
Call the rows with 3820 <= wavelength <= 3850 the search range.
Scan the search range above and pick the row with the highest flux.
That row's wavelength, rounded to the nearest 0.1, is 3837.0 AA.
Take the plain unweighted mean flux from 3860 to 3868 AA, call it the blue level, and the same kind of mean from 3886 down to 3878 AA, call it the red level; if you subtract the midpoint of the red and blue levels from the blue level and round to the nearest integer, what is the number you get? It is 5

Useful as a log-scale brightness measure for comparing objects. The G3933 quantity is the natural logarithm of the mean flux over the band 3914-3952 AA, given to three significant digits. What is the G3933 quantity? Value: 2.98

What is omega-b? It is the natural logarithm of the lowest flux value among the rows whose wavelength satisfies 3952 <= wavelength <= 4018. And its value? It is 3.08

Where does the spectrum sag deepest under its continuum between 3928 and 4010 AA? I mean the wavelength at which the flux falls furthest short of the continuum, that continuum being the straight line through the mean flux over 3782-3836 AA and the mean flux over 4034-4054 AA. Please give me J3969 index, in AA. 3936.0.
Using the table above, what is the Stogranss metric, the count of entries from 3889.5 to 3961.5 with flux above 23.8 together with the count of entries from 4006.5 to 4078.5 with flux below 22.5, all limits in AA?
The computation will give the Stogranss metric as 12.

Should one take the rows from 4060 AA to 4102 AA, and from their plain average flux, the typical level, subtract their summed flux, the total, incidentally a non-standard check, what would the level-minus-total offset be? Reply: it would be -353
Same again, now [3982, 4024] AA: -304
